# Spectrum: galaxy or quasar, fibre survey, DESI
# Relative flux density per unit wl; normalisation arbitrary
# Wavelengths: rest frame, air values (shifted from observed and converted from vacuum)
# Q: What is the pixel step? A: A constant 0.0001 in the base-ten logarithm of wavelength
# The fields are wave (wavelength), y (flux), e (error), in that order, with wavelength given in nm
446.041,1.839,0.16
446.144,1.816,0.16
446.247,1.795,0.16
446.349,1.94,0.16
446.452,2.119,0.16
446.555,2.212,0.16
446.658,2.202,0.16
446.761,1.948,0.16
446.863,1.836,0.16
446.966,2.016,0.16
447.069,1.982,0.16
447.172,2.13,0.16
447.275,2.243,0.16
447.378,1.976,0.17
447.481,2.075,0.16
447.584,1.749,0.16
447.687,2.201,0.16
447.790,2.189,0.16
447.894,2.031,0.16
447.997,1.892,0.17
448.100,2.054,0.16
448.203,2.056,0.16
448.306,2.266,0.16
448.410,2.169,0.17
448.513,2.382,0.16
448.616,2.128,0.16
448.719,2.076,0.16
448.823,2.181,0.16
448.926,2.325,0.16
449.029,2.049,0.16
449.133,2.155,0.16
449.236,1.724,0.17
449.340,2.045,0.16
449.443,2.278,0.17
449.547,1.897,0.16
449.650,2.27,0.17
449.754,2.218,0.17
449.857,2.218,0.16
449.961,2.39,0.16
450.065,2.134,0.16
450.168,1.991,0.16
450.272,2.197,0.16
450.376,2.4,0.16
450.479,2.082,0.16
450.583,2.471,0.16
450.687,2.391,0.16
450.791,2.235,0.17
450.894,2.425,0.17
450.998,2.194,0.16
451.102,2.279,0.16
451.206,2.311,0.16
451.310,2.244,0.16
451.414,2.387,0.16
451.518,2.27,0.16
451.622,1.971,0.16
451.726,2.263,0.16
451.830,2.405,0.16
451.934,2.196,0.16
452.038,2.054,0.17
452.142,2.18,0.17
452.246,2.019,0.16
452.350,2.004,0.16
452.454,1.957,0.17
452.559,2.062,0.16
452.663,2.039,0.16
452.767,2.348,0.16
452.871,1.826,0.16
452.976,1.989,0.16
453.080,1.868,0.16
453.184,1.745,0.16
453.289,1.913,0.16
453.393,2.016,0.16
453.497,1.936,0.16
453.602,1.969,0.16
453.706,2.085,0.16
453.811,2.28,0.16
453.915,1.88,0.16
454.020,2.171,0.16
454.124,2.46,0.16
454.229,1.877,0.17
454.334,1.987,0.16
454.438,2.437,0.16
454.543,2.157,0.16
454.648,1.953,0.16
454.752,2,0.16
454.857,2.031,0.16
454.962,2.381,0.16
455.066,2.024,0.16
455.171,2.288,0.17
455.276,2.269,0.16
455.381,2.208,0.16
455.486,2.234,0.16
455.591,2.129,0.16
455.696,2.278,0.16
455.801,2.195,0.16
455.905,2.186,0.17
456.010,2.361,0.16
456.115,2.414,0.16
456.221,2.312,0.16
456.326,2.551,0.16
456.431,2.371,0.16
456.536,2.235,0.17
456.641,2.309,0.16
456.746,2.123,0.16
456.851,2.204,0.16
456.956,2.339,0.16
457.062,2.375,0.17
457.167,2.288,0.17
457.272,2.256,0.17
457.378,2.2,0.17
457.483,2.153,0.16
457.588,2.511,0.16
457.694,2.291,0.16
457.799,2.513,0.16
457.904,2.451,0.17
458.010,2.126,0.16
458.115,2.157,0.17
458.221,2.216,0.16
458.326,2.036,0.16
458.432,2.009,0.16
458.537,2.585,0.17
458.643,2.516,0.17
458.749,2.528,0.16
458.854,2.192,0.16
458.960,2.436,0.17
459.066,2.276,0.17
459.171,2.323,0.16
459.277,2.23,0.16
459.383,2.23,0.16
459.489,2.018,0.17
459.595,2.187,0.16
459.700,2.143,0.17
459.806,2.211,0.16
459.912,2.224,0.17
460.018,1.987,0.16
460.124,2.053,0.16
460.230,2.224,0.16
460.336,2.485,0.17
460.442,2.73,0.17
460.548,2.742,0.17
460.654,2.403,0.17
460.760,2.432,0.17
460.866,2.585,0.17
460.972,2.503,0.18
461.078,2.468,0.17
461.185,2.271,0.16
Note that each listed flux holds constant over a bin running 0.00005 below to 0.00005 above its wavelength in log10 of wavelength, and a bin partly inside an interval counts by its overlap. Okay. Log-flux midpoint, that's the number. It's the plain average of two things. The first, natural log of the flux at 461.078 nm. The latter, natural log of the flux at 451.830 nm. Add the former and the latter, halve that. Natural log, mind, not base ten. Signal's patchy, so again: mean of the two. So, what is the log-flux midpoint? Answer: 0.890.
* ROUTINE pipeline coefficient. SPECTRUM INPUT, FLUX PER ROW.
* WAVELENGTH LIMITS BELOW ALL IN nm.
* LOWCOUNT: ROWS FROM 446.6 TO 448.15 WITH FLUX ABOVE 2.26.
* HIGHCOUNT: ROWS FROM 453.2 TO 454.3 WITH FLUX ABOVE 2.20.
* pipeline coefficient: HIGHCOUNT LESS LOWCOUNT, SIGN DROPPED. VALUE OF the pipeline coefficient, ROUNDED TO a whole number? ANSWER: 2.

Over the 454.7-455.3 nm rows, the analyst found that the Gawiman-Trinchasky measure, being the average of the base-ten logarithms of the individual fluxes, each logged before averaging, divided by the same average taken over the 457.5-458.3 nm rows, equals 0.92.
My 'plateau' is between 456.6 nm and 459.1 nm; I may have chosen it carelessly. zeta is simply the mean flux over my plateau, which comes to 2.30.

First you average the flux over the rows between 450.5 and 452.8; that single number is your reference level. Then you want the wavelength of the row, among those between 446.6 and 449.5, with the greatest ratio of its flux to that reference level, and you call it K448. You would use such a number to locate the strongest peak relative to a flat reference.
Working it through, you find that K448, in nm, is 448.513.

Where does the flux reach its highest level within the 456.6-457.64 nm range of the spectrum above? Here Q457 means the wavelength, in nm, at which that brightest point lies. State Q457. 457.588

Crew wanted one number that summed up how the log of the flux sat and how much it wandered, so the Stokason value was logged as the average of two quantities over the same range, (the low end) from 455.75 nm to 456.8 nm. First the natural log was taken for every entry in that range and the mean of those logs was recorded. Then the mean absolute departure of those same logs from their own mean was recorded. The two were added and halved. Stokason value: 0.438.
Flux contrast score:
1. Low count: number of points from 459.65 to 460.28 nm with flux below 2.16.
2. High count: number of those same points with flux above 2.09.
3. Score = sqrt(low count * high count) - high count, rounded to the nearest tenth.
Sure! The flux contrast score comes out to -0.5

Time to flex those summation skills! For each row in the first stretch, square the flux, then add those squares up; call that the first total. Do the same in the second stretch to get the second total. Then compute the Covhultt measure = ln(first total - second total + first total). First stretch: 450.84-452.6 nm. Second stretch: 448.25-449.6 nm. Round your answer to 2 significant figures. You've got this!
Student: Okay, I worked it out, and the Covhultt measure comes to 4.6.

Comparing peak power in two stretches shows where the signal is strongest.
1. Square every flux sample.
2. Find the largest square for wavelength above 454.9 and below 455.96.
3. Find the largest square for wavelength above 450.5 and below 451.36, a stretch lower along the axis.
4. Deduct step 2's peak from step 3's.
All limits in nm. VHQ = 0.44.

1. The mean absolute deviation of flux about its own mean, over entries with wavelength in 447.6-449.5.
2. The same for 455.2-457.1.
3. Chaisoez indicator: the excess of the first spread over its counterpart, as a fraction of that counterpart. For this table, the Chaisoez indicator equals 0.4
